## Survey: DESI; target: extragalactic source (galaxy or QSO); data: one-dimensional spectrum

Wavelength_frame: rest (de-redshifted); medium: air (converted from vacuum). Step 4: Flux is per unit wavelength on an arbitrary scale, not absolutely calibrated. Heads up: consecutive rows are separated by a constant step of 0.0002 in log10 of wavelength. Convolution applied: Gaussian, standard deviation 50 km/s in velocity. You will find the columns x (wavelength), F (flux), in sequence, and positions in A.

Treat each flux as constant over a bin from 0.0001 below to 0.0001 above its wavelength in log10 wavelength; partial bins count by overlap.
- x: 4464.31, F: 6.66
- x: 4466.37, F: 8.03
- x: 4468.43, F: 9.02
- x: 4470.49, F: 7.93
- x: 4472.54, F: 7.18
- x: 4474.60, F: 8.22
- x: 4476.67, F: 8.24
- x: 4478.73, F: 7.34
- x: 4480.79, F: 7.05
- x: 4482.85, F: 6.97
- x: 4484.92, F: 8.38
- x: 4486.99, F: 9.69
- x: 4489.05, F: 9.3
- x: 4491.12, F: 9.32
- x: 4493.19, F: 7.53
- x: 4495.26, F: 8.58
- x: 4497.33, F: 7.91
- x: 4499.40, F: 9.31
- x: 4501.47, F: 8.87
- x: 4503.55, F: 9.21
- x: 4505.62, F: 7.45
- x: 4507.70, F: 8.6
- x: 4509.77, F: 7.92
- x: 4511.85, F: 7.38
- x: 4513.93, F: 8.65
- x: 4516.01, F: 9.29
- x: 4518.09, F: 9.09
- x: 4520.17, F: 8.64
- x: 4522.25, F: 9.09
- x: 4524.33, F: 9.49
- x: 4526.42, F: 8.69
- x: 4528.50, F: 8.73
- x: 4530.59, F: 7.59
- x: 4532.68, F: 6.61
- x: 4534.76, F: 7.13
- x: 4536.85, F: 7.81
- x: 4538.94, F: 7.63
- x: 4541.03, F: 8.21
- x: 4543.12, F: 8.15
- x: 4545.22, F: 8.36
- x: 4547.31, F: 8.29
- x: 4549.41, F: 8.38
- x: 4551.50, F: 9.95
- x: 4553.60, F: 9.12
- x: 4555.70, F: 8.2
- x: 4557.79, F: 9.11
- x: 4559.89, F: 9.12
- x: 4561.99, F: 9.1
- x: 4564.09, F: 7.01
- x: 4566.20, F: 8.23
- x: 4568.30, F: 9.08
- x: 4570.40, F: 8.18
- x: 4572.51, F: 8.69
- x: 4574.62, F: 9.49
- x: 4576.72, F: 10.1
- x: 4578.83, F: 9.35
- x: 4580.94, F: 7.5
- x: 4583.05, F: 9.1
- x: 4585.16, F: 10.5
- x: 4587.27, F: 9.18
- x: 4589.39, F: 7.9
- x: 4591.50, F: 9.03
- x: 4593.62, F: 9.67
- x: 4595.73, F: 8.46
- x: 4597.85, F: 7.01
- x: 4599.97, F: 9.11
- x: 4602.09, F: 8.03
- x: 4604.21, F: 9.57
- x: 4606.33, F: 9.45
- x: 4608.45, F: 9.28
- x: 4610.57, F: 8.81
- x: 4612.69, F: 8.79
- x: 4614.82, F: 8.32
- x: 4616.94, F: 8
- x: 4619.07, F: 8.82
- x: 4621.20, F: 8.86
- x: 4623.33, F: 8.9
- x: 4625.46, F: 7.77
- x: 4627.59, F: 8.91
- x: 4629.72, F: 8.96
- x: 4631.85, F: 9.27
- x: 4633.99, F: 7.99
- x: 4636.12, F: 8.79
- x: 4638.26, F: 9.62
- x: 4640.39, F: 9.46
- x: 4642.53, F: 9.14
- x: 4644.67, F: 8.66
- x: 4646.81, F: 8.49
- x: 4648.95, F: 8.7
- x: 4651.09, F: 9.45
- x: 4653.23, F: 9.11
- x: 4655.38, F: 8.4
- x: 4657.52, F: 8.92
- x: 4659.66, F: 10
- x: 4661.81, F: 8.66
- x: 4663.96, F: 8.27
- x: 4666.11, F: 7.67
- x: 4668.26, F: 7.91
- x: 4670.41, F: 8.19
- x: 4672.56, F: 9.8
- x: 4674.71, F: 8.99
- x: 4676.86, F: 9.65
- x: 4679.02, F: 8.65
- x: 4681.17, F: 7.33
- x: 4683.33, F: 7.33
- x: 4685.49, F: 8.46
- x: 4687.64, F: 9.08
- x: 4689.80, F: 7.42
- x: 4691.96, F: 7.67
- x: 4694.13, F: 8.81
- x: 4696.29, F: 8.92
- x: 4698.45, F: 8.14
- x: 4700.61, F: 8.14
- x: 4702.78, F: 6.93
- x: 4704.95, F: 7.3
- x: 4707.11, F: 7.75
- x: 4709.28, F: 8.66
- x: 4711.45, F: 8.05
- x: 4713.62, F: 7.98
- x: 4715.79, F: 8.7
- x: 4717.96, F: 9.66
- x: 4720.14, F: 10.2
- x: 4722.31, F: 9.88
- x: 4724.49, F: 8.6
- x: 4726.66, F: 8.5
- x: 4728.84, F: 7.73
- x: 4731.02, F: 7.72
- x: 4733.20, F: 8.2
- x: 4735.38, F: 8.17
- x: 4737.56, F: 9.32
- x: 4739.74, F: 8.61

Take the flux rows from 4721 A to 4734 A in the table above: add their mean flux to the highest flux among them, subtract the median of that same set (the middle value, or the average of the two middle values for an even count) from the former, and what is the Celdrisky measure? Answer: 10.0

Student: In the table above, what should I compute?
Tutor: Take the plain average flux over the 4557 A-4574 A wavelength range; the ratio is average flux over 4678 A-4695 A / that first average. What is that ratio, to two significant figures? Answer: 0.94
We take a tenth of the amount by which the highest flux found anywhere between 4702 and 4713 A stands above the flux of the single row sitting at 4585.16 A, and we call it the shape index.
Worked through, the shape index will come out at -0.18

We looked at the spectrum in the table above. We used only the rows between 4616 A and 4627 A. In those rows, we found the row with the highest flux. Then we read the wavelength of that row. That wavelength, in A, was 4623.33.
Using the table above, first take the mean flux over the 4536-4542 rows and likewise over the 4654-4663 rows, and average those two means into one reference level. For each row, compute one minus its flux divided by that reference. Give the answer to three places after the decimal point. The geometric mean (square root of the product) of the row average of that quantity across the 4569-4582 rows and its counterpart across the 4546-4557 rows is 0.047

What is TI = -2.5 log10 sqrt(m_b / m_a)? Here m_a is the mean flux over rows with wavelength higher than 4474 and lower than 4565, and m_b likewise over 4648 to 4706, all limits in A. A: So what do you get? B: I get -0.004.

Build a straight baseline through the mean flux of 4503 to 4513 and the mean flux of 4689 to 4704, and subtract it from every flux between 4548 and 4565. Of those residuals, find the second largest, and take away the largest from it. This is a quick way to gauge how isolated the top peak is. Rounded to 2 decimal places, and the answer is -0.83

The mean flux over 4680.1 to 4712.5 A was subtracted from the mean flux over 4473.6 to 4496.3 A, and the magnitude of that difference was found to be 0.24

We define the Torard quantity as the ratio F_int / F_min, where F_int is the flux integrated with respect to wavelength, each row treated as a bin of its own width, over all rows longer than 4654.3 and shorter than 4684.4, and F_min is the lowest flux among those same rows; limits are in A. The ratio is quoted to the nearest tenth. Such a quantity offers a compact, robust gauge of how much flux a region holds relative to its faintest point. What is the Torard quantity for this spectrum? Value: 35.1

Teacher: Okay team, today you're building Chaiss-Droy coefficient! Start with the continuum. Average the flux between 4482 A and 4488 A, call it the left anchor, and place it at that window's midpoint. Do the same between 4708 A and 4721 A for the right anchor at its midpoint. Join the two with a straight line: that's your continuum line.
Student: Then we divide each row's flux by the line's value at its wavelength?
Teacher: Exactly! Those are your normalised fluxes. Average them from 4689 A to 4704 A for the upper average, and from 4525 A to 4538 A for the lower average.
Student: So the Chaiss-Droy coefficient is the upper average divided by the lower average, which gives 0.99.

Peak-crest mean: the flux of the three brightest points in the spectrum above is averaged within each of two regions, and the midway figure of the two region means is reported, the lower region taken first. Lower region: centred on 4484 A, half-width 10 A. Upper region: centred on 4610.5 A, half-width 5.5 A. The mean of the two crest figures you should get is 9.31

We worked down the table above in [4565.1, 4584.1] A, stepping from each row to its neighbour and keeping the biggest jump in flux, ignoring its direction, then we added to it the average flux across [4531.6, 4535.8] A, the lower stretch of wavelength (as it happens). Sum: 8.7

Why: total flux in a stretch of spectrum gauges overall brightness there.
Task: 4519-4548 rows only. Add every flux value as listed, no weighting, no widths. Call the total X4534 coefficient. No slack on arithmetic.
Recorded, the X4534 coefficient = 114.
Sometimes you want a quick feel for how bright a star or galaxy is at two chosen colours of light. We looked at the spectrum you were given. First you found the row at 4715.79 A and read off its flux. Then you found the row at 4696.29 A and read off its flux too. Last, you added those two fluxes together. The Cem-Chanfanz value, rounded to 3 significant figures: 17.6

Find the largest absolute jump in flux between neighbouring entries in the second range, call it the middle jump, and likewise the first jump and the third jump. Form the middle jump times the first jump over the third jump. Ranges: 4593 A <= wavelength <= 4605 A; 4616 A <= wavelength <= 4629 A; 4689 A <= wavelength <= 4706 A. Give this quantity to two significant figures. 2.0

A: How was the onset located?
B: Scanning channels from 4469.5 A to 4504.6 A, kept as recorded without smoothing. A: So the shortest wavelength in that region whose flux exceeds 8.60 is 4486.99 A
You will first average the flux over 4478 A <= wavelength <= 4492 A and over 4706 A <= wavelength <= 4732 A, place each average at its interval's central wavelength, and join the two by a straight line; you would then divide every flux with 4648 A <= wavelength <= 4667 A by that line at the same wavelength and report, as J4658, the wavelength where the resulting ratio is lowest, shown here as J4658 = 4666.11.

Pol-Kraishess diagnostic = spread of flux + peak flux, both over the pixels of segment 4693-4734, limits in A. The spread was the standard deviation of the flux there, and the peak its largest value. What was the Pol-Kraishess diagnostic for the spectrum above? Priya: 11.0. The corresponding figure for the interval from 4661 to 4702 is 10.5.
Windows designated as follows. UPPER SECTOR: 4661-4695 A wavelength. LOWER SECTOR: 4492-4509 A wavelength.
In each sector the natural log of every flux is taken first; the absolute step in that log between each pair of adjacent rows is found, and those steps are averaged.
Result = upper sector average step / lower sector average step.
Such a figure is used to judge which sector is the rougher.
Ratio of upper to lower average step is 0.79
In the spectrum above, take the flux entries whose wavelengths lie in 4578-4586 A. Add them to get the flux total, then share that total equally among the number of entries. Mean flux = 9.1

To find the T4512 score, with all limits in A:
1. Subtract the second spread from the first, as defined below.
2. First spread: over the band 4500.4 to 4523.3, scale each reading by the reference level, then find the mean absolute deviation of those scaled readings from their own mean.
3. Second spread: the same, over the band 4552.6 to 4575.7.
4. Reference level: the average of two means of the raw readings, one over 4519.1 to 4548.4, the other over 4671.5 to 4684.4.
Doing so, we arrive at -0.002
